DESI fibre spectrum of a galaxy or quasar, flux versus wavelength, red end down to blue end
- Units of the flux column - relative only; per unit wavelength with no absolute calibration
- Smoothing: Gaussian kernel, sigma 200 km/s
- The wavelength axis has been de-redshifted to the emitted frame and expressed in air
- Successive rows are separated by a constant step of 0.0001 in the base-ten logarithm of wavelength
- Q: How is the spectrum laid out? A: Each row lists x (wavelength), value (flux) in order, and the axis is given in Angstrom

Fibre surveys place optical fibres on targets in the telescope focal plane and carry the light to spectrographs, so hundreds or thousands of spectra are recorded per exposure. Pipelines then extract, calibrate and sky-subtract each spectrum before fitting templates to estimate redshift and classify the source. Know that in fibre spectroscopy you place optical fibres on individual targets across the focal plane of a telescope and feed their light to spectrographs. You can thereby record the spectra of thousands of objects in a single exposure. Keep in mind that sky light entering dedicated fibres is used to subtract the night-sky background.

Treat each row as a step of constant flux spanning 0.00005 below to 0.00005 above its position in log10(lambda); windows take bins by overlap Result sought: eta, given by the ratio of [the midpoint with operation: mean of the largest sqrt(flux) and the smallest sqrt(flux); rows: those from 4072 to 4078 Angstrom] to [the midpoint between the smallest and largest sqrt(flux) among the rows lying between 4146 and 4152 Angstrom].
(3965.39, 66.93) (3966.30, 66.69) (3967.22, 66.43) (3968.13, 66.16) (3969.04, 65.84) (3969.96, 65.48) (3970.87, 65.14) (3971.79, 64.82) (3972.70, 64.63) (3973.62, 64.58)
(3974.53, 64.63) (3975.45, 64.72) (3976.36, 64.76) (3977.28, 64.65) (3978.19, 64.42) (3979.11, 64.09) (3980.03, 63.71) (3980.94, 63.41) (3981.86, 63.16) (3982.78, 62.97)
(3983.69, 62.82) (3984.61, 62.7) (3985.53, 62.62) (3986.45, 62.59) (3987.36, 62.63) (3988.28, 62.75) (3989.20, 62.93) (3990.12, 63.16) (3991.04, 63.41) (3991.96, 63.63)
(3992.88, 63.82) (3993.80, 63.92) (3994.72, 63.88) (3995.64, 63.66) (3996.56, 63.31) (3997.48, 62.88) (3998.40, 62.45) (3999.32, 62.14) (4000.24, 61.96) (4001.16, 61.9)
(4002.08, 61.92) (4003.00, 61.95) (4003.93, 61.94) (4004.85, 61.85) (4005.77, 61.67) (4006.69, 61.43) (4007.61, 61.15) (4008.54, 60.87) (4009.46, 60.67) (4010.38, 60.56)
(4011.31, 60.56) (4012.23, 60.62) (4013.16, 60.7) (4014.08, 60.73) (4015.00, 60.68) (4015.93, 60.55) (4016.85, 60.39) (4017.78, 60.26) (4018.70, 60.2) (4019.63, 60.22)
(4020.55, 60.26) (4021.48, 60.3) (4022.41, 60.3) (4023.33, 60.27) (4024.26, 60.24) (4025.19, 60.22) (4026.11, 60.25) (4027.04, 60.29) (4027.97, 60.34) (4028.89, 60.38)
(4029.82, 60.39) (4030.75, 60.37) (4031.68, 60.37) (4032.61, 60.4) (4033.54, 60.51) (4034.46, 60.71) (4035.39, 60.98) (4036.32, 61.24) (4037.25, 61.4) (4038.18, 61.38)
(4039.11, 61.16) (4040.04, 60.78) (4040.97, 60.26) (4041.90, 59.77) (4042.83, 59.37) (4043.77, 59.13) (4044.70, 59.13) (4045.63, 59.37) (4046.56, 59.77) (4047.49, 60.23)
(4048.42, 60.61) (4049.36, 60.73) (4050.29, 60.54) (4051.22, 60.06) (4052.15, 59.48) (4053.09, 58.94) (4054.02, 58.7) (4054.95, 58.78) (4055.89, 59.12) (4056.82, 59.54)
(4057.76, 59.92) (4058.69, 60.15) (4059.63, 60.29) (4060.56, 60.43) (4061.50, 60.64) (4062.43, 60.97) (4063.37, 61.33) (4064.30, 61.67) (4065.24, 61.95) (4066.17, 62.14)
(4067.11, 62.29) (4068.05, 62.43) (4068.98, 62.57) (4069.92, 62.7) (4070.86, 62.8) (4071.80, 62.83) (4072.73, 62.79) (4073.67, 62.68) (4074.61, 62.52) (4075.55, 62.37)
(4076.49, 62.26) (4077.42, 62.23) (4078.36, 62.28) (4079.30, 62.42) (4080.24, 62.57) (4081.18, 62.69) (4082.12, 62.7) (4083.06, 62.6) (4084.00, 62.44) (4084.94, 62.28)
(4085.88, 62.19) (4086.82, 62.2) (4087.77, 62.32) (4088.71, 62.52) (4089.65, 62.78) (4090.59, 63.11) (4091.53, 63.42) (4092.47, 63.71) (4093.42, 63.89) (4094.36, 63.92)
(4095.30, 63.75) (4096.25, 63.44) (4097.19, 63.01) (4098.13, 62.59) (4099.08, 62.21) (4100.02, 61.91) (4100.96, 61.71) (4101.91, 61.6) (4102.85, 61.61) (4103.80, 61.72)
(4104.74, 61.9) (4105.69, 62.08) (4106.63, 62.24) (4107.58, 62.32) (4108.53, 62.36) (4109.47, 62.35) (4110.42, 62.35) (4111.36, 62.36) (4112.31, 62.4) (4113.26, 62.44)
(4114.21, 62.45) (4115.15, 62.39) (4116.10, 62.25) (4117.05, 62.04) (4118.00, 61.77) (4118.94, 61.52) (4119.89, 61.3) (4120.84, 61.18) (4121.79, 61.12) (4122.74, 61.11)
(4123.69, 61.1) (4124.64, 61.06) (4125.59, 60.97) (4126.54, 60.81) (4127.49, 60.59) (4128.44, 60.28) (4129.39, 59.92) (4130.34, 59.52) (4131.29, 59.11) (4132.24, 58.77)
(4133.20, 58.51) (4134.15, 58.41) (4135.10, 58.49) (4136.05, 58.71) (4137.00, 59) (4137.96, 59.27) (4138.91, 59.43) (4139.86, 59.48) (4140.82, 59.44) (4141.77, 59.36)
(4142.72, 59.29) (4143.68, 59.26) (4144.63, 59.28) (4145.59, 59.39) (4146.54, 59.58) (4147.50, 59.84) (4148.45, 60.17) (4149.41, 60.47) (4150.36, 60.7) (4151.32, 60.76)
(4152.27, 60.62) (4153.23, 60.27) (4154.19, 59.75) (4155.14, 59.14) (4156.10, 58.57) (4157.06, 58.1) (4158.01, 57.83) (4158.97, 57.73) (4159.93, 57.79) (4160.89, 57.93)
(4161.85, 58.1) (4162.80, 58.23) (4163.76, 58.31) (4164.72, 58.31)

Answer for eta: 1.02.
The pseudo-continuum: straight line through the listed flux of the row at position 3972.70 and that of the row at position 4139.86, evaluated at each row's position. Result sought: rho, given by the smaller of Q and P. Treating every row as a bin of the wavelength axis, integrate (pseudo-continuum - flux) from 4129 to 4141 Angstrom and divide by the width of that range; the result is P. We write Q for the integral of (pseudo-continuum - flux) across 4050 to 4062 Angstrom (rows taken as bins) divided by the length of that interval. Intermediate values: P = 0.6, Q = 2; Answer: 0.6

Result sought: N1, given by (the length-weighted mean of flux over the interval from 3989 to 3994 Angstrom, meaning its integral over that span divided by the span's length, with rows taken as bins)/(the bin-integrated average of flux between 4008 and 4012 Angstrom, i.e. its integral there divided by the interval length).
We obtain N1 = 1.05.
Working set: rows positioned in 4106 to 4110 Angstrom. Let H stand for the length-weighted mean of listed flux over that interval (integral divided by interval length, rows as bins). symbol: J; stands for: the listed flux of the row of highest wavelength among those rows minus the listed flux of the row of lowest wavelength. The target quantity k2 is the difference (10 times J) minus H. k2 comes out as -61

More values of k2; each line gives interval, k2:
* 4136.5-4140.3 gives -55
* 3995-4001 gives -80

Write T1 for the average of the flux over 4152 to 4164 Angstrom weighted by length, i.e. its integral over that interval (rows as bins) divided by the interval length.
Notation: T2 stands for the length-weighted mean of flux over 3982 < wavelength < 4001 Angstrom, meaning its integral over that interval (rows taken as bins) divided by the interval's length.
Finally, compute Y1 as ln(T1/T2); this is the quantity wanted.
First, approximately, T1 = 58.6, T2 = 63.0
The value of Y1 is -0.072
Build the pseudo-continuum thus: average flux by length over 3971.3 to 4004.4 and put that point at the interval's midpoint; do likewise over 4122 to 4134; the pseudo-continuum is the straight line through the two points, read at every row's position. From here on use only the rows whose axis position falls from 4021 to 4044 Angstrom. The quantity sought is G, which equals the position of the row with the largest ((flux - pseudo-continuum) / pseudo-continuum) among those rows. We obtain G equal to 4038.18 Angstrom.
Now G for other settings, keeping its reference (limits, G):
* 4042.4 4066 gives 4065.24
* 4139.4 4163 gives 4151.32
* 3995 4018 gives 3995.64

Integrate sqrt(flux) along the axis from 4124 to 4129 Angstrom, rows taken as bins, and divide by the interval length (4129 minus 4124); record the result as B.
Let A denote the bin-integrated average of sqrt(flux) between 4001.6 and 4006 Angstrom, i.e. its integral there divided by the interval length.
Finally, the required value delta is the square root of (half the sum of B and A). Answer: 2.80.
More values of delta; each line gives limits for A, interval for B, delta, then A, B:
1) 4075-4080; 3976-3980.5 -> 2.82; 7.90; 8.02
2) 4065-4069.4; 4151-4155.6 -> 2.80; 7.90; 7.76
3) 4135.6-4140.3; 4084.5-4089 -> 2.79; 7.69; 7.88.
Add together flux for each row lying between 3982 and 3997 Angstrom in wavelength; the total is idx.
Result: 1011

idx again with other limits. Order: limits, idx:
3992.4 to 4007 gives 1001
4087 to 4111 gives 1565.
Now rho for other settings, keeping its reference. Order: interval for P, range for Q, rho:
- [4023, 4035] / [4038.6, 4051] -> 2.3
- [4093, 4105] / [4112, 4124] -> -1.8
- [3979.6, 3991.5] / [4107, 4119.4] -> -1.9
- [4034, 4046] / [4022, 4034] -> 2.2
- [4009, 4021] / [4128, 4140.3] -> 0.5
